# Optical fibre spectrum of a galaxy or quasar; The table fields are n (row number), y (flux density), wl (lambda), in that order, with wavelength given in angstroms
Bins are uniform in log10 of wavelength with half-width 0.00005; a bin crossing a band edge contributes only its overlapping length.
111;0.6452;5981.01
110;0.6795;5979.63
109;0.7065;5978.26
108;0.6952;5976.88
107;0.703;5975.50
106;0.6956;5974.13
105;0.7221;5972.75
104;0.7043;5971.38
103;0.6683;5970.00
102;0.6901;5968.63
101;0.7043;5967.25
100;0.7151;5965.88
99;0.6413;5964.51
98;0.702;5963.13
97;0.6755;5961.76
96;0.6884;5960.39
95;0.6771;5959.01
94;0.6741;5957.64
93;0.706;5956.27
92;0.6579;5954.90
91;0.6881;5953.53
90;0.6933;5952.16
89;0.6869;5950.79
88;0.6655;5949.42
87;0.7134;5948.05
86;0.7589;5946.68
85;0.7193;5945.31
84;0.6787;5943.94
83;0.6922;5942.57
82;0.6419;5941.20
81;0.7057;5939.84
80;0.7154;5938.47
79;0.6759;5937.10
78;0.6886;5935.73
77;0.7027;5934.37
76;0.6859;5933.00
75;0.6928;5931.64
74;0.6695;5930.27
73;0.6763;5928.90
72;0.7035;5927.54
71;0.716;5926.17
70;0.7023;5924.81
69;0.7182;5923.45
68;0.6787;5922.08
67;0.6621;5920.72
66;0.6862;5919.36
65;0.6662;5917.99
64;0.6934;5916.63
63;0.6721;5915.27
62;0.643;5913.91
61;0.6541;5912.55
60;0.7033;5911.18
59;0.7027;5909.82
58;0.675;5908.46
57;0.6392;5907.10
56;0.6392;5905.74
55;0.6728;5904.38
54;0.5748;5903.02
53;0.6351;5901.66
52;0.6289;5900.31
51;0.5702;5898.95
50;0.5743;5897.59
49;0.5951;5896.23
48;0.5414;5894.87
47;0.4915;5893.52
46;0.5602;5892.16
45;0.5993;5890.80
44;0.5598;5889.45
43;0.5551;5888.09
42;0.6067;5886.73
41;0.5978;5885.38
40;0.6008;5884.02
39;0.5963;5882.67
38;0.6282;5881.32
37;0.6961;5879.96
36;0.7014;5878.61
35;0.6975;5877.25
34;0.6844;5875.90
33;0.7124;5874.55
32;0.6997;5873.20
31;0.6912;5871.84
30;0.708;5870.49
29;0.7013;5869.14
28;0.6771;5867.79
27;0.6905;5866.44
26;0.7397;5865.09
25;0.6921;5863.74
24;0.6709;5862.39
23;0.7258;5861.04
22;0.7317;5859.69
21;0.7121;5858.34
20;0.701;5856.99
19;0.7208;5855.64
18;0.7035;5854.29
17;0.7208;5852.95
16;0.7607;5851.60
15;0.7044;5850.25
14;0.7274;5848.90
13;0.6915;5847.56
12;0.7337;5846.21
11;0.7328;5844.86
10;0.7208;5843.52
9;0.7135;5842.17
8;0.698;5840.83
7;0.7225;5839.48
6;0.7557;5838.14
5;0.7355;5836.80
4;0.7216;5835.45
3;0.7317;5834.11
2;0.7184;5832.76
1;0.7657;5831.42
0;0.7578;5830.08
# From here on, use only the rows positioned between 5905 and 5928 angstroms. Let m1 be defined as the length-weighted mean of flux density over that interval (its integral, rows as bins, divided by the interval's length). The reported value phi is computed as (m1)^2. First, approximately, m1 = 0.679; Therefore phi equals 0.462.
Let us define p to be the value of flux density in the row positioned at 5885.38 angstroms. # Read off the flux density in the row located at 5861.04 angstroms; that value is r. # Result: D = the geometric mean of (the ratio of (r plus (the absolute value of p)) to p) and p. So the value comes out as 1.15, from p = 0.5978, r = 0.7258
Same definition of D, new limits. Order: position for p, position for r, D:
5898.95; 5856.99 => 1.13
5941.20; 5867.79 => 1.15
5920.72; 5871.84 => 1.16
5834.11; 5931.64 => 1.19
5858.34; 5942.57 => 1.19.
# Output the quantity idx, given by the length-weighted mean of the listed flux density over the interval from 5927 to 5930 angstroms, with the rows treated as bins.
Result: 0.687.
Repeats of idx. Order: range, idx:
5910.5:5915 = 0.667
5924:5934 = 0.693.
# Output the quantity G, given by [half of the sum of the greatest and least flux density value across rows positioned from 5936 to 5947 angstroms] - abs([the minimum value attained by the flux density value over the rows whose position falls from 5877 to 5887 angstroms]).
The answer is 0.104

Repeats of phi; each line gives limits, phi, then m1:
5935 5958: 0.479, 0.692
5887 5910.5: 0.361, 0.601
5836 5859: 0.520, 0.721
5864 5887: 0.454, 0.674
